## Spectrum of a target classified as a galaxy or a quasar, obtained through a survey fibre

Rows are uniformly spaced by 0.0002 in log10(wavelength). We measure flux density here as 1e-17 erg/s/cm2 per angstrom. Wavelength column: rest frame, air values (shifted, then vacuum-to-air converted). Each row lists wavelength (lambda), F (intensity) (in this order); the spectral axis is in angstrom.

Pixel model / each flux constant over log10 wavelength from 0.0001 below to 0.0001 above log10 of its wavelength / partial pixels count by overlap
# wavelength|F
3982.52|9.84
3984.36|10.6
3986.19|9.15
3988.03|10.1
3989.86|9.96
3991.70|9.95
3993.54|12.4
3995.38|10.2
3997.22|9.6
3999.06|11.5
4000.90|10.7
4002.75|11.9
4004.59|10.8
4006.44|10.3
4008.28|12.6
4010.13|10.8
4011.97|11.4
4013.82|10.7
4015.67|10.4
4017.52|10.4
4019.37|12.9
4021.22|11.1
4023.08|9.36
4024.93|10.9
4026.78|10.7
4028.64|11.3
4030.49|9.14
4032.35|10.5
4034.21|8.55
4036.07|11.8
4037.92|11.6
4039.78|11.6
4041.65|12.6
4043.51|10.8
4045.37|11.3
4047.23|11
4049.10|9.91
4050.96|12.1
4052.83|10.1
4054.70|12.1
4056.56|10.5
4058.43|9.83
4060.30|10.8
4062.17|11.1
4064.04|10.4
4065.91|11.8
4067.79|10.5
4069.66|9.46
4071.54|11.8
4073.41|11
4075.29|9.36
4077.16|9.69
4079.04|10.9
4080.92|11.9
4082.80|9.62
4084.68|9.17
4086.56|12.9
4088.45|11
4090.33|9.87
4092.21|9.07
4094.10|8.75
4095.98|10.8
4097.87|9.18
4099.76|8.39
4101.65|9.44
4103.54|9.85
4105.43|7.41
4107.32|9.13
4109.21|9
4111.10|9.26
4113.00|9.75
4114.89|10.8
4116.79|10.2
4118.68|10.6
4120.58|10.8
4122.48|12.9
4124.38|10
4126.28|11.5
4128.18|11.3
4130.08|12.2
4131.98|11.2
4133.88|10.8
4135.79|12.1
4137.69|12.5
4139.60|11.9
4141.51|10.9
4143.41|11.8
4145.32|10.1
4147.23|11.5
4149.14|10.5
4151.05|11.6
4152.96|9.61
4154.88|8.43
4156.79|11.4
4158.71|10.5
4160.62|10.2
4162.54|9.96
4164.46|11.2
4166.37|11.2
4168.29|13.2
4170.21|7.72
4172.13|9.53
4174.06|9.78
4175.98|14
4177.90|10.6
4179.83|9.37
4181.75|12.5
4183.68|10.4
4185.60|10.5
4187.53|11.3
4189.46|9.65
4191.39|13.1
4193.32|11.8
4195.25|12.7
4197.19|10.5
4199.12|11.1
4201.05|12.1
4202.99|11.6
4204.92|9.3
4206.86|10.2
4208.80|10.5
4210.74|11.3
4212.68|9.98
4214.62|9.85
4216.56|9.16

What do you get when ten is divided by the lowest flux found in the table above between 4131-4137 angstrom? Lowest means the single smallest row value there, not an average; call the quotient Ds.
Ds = 0.93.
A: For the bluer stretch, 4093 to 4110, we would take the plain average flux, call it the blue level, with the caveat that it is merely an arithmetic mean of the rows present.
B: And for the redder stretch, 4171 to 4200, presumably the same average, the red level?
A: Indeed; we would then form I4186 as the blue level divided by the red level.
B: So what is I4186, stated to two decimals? 0.82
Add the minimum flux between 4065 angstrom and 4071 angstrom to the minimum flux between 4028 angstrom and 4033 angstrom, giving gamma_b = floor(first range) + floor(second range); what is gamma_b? 18.6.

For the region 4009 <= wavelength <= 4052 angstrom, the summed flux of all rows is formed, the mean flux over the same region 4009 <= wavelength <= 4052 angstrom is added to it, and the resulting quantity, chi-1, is 262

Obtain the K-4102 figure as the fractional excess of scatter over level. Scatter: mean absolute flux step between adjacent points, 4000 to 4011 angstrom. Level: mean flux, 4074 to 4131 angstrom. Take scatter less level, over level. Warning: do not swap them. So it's -0.864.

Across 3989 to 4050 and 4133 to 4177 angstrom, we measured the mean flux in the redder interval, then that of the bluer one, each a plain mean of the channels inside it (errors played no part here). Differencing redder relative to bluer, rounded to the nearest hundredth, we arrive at 0.02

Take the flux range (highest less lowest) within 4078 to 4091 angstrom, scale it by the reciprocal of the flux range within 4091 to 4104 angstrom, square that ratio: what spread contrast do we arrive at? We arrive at 2.4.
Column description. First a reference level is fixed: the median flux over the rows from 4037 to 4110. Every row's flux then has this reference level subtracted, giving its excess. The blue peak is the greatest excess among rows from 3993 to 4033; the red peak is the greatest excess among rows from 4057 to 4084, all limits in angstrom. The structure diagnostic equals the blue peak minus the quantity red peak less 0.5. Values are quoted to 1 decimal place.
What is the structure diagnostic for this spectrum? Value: 1.5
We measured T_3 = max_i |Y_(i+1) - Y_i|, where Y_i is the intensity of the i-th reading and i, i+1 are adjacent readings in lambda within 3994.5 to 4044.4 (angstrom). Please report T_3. 3.25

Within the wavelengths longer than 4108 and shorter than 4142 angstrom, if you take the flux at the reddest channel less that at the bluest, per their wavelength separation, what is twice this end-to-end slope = 0.118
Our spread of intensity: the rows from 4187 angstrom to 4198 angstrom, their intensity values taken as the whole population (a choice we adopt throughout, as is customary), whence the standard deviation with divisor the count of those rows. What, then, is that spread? 1.19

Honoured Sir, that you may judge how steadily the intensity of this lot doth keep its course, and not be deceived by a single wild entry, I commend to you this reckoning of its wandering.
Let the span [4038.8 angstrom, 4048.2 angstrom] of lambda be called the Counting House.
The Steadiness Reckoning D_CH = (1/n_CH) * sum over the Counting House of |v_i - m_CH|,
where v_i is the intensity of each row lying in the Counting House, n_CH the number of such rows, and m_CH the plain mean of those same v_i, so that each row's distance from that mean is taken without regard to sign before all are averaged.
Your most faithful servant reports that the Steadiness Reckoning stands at 0.51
